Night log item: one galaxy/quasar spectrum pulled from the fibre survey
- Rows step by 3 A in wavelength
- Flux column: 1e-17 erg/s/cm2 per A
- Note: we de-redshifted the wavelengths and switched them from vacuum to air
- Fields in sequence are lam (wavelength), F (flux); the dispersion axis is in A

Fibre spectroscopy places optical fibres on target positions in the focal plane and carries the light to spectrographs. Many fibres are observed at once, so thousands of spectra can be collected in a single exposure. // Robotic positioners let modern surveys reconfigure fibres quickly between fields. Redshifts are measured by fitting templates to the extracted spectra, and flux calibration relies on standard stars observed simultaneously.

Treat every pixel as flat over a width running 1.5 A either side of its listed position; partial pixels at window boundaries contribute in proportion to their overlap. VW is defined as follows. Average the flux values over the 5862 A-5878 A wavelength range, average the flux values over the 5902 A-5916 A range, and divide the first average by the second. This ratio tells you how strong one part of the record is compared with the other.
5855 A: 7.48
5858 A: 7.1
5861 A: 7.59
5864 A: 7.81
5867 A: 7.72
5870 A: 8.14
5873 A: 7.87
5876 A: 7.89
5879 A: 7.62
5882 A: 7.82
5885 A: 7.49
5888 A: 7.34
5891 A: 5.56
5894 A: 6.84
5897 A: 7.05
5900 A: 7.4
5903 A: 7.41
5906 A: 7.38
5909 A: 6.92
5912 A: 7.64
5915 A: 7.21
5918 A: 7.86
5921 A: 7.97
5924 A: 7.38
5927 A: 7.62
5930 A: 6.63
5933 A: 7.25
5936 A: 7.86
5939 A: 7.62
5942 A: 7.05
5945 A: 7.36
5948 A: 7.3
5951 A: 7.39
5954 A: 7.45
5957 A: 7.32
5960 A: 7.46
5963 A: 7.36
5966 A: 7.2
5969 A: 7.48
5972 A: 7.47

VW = 1.08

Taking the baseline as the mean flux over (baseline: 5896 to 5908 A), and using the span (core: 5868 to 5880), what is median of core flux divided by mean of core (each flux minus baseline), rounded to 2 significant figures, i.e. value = 14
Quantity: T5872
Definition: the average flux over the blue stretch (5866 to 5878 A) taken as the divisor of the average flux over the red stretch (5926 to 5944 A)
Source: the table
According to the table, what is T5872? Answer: 0.93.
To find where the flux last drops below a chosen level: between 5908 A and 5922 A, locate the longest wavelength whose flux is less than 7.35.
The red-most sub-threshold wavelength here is 5915 A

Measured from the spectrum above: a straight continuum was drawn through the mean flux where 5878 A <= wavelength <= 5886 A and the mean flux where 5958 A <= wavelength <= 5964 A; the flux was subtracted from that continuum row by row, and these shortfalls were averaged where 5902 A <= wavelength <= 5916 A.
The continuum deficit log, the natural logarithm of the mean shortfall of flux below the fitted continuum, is -1.4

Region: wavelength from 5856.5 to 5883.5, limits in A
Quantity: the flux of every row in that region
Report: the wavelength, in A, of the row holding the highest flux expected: 5870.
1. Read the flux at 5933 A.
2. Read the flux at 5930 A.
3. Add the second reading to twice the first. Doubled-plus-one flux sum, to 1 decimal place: 21.1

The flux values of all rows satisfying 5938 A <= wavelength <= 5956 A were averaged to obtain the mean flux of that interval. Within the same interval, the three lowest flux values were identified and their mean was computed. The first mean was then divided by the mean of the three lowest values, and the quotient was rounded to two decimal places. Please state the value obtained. 1.02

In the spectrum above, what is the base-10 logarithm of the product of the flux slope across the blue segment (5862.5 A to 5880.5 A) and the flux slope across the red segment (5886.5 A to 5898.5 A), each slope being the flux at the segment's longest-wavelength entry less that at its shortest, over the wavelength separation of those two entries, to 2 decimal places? -3.39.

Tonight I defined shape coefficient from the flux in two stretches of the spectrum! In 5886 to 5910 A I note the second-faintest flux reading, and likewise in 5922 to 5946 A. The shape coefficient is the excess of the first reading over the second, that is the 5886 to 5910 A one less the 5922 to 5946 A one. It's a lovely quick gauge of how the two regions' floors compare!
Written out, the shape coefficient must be -0.2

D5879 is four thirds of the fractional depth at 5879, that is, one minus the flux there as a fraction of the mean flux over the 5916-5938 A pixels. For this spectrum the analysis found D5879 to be -0.020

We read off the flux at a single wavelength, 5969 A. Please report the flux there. 7.48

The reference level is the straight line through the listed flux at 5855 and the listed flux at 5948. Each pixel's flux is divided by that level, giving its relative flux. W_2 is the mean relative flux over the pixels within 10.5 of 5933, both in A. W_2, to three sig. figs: 1.00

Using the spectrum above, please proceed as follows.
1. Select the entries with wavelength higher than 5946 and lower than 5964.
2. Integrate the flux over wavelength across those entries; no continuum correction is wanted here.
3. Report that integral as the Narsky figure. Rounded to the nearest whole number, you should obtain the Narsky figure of 133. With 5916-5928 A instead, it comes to 92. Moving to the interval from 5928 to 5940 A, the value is 88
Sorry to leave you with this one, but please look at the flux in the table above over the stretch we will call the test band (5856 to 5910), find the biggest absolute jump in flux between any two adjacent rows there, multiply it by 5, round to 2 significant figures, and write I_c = 8.9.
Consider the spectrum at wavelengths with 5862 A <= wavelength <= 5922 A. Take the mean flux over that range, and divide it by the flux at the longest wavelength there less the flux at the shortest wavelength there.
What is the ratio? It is 47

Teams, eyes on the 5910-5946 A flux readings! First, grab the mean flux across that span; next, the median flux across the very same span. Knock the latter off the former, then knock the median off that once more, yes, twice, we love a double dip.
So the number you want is -7.55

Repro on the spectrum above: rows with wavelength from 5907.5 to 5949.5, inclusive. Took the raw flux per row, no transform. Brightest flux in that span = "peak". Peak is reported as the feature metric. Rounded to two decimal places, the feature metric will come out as 7.97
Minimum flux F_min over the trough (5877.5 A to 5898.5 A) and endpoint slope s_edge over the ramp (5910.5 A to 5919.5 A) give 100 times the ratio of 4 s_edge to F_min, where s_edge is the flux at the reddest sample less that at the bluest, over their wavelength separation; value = 2.6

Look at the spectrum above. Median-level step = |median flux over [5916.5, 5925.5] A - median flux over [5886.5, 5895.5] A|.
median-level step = 1.0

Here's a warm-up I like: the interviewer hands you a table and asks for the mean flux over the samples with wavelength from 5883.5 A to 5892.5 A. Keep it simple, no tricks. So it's 6.80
